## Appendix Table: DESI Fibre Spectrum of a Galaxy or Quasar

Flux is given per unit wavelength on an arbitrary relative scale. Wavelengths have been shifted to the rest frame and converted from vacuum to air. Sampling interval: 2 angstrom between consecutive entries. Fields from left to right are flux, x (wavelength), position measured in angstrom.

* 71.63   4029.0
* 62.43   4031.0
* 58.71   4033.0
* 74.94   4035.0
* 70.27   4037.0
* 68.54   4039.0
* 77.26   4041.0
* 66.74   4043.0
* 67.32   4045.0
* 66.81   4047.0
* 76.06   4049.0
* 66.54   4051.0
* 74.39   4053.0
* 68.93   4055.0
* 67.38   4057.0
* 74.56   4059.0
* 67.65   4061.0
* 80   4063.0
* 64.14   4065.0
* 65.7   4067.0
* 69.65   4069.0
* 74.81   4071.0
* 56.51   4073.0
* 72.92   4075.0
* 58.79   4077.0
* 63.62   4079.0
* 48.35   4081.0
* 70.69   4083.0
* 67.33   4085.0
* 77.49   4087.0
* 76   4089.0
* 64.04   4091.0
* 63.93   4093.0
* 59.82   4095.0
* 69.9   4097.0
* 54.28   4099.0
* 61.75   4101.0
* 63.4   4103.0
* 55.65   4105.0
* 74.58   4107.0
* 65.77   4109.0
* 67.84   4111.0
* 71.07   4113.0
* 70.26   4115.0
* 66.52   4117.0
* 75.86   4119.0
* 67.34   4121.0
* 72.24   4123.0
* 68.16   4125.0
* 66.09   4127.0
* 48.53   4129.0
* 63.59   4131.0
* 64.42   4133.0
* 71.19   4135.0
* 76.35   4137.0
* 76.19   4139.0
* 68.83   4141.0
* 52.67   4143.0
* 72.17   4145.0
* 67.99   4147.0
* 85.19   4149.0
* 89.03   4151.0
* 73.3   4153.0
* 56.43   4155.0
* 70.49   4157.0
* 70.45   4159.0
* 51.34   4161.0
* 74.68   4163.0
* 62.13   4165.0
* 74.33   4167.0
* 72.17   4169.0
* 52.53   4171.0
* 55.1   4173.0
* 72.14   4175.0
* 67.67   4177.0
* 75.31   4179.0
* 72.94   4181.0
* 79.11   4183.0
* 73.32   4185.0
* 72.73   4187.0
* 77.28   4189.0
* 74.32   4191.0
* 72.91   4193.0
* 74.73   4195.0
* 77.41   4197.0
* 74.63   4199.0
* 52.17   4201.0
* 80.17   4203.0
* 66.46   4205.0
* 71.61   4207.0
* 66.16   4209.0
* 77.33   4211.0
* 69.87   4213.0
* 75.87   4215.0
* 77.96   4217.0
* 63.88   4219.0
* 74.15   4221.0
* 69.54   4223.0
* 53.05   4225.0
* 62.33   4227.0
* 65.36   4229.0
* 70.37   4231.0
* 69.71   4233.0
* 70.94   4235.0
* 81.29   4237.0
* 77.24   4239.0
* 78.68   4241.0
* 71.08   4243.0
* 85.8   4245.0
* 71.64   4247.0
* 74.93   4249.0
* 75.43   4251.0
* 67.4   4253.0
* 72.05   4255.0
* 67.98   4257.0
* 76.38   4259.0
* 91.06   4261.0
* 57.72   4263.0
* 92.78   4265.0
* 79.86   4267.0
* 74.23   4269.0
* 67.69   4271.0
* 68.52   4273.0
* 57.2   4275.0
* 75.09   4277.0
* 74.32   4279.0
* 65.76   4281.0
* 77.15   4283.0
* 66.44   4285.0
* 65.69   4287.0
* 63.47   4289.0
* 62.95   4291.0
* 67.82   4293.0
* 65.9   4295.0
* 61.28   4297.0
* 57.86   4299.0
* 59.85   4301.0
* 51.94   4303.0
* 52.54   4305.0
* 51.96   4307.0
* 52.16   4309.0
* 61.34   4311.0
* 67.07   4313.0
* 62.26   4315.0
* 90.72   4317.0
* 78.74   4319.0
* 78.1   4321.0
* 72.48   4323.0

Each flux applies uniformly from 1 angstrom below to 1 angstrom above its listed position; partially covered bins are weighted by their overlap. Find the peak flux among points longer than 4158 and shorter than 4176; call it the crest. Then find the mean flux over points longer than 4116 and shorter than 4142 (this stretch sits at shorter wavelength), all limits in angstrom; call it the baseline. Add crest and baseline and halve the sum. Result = 71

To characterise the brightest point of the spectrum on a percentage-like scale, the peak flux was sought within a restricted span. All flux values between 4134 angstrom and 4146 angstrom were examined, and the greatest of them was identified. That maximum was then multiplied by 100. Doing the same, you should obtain 7635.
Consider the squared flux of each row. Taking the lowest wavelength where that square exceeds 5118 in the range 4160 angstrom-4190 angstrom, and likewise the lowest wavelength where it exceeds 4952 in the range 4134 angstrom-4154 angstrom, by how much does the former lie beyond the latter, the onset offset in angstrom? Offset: 28 angstrom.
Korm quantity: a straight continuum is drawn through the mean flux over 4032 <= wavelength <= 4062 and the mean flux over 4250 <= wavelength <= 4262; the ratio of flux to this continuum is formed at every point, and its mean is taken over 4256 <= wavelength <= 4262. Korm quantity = 1.04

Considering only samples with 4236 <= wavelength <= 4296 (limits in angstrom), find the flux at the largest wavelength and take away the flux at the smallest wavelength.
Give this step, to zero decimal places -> -15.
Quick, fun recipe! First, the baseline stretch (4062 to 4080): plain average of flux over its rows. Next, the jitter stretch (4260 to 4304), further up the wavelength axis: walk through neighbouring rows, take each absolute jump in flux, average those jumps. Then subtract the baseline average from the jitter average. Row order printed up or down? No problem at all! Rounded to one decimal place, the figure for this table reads -58.6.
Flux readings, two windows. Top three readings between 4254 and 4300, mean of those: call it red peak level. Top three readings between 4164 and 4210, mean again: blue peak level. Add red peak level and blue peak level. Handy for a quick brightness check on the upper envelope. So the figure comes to 167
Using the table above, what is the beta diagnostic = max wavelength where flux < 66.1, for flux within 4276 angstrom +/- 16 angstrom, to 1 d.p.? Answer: 4291.0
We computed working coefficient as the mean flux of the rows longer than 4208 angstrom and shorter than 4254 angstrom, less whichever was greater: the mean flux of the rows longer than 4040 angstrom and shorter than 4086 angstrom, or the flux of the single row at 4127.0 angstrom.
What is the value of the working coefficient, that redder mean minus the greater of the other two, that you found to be 3.6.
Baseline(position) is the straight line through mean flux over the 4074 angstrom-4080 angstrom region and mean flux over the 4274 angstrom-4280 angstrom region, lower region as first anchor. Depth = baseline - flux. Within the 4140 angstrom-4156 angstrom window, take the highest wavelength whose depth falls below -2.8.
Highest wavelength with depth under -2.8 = 4153.0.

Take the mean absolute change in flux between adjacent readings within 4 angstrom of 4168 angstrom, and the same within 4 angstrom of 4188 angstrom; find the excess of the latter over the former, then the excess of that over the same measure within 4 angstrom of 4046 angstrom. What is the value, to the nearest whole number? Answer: -12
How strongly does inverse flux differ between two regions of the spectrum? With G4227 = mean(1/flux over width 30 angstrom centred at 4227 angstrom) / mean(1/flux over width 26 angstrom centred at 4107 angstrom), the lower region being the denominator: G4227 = 0.93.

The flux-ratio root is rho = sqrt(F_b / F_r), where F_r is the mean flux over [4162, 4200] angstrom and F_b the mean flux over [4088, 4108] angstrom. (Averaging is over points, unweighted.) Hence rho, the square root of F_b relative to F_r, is 0.95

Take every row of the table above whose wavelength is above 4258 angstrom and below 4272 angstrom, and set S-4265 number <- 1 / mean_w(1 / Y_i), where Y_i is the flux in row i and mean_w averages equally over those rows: 75.3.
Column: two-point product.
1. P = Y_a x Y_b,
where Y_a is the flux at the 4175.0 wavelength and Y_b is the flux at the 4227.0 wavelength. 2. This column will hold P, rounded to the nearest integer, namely 4496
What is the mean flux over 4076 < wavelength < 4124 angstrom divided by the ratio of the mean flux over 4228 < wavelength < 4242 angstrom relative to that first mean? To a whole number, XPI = 60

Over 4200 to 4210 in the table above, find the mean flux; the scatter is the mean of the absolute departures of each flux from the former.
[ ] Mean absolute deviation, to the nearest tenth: 6.9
